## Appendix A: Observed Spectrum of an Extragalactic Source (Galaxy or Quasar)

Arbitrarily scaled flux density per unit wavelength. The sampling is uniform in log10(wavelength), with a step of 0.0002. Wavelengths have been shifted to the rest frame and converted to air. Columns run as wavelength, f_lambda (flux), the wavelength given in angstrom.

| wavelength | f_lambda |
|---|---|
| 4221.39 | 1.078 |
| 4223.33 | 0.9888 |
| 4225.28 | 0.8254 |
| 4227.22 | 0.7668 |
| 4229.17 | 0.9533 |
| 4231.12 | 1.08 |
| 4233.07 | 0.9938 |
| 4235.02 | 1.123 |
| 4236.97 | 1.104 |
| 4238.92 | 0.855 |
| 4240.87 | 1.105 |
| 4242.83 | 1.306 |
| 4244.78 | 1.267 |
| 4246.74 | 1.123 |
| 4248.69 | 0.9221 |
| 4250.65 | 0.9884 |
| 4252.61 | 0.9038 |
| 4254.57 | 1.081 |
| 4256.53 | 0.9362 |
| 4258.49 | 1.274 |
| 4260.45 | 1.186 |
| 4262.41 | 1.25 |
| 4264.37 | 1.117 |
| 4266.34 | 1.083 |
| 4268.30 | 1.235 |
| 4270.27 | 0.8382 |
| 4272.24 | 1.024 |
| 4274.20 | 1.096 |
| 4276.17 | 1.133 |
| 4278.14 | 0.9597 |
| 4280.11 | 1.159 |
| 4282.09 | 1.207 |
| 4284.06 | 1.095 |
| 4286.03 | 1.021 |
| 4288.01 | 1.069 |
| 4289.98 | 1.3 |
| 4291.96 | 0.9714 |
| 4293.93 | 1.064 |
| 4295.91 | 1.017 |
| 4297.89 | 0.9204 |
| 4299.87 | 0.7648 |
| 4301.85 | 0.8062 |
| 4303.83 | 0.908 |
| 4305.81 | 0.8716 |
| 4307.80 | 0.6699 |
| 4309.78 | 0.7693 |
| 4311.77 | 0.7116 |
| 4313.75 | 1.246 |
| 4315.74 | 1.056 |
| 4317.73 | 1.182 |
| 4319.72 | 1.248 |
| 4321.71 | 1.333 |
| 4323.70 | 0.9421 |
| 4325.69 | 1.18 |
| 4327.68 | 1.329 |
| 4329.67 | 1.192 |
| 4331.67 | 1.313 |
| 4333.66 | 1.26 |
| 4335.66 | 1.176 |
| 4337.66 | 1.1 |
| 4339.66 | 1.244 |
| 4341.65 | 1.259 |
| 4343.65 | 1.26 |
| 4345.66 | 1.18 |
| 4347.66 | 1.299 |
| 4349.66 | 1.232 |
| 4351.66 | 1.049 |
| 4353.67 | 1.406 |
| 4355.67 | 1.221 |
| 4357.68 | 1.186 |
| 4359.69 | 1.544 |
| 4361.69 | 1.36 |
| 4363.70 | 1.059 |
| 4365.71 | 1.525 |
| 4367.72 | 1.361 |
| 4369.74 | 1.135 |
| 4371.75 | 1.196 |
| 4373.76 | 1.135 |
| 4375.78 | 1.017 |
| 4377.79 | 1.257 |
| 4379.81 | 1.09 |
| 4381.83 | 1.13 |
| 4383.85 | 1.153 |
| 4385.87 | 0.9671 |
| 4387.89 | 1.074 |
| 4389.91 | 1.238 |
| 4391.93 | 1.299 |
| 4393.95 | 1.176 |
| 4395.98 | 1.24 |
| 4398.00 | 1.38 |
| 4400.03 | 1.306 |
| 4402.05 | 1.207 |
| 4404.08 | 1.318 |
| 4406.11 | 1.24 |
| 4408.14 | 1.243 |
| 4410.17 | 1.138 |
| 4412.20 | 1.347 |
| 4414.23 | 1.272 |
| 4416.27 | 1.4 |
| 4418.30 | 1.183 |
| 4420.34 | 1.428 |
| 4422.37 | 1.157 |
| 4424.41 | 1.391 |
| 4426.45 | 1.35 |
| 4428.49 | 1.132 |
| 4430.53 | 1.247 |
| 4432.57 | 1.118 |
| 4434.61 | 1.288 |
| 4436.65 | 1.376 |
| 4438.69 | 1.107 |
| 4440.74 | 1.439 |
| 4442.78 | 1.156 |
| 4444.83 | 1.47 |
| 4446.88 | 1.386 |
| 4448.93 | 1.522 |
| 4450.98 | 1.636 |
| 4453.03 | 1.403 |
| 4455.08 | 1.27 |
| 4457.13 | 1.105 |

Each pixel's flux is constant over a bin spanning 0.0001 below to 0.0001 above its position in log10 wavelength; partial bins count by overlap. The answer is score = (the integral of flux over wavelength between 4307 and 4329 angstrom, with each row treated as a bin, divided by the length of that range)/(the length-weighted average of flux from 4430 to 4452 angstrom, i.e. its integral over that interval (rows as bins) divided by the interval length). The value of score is 0.8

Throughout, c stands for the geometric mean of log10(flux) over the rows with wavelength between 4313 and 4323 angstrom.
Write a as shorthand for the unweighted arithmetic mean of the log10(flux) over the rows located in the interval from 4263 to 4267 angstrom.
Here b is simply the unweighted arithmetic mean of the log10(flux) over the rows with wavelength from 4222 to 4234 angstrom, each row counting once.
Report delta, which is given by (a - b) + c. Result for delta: 0.146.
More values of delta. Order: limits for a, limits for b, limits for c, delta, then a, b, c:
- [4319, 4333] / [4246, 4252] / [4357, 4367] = 0.177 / 0.084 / 0.00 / 0.097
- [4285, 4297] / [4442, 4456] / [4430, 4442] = -0.028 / 0.029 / 0.15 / 0.089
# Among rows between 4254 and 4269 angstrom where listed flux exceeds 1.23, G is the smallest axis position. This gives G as 4258.49 angstrom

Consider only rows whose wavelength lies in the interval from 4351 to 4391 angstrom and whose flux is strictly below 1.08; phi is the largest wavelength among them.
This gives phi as 4387.89 angstrom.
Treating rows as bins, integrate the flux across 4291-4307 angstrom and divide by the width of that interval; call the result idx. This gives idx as 0.91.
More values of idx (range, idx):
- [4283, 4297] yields 1.08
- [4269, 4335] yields 1.05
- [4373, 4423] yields 1.22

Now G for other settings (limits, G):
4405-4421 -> 4406.11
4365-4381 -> 4365.71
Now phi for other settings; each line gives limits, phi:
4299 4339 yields 4323.70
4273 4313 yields 4311.77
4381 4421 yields 4387.89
